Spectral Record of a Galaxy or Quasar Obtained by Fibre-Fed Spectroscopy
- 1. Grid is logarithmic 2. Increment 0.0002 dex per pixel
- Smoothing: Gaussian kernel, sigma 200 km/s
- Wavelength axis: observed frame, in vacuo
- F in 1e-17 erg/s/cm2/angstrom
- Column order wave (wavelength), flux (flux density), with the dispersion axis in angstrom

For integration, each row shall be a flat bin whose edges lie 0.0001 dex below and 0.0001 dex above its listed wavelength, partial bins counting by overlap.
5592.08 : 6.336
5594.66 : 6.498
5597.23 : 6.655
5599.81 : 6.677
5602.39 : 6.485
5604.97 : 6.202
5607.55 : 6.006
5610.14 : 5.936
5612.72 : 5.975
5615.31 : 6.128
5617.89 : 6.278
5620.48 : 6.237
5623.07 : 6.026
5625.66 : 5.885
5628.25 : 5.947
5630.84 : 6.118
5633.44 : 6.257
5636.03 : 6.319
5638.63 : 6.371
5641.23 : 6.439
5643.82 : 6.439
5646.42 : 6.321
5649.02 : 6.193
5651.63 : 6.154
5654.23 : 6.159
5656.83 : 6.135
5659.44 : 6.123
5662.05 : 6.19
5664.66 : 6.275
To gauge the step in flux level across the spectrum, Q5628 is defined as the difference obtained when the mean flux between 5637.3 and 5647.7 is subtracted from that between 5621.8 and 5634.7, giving -0.35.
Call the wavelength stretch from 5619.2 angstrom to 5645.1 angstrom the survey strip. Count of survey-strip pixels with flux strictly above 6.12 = 6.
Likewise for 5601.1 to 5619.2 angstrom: 4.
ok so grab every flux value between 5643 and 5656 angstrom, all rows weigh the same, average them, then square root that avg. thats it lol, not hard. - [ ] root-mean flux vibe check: 2.50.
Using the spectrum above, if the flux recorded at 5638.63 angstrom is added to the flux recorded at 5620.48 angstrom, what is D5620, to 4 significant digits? 12.61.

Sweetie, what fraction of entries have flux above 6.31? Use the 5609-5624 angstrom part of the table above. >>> 0.00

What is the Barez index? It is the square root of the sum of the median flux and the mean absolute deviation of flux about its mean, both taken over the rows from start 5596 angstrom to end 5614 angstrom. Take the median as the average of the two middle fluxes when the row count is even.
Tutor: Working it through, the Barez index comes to 2.55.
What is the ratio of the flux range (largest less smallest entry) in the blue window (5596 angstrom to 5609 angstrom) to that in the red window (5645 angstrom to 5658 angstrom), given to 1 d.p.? 3.6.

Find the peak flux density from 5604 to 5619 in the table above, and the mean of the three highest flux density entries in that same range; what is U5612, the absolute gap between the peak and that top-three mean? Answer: 0.075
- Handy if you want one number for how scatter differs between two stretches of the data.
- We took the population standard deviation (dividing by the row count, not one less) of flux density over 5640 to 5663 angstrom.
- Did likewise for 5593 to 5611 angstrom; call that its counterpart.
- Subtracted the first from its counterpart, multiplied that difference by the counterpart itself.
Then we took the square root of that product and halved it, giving 0.11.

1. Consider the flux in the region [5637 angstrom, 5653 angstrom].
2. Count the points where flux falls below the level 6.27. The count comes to 2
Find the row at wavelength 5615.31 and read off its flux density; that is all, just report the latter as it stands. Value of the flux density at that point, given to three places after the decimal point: 6.128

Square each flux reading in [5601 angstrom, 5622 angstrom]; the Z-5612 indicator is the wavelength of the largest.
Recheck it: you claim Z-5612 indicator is 5602.39 angstrom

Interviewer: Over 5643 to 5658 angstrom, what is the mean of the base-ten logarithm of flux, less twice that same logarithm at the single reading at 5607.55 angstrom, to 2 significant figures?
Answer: -0.76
